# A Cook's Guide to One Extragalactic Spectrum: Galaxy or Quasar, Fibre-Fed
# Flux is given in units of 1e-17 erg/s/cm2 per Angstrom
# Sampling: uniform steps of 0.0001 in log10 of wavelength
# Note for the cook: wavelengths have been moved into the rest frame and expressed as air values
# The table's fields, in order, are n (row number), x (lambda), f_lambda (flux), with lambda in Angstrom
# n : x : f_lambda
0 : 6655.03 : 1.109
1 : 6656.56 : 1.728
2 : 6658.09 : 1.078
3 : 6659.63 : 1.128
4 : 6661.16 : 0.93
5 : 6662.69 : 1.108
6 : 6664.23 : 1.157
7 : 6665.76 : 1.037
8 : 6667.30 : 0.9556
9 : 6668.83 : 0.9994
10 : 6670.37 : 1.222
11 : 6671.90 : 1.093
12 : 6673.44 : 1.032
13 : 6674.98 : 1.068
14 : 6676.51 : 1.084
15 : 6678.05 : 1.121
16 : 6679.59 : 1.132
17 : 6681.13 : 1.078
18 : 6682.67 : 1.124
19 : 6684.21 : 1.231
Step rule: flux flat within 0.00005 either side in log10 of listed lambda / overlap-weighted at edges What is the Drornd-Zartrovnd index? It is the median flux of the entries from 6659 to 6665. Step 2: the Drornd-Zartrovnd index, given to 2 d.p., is 1.12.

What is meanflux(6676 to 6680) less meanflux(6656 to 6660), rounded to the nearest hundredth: -0.20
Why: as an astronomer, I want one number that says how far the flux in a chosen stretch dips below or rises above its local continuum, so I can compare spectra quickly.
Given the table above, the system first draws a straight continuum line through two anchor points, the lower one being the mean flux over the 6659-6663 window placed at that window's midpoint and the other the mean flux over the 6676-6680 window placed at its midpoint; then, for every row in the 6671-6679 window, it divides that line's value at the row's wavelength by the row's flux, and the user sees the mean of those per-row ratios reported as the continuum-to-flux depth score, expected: 1.02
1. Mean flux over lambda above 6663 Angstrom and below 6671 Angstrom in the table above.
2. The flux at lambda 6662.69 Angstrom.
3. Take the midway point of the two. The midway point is 1.09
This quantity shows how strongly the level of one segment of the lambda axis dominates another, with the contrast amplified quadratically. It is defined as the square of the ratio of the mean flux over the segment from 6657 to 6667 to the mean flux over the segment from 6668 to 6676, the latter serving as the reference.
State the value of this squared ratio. 1.0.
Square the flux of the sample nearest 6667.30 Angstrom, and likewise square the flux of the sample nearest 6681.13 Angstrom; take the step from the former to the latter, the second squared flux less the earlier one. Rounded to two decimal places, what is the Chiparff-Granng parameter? 0.25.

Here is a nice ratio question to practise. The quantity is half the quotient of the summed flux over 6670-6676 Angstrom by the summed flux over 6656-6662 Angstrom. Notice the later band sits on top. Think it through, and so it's 0.454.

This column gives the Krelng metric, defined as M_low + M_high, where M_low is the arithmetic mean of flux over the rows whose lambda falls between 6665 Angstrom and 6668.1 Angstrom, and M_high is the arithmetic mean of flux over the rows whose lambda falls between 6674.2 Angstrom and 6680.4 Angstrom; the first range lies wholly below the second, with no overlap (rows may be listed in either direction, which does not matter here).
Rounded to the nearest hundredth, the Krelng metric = 2.10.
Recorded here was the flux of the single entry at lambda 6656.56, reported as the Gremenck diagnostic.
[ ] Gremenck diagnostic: 1.728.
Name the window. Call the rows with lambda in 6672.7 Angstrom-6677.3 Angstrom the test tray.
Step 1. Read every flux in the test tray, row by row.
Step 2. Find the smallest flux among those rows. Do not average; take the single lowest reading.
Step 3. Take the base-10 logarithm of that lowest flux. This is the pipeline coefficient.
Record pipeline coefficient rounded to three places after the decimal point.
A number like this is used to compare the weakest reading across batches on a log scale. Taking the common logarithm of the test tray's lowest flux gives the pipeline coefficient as 0.014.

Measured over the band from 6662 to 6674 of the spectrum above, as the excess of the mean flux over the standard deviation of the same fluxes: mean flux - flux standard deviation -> 0.99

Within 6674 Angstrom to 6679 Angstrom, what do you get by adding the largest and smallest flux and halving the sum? 1.09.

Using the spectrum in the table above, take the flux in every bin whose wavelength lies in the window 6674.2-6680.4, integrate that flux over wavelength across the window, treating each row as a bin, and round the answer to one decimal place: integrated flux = 6.8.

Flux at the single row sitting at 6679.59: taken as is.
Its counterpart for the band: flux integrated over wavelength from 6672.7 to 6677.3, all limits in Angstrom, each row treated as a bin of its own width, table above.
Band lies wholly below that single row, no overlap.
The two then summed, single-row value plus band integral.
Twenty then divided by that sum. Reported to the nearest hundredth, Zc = 3.32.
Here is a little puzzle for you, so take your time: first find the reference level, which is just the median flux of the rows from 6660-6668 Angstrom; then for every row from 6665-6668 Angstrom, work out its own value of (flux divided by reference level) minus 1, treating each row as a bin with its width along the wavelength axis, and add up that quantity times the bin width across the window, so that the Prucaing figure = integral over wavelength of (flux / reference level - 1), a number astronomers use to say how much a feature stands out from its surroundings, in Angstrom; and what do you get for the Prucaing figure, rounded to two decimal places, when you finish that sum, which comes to -0.12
